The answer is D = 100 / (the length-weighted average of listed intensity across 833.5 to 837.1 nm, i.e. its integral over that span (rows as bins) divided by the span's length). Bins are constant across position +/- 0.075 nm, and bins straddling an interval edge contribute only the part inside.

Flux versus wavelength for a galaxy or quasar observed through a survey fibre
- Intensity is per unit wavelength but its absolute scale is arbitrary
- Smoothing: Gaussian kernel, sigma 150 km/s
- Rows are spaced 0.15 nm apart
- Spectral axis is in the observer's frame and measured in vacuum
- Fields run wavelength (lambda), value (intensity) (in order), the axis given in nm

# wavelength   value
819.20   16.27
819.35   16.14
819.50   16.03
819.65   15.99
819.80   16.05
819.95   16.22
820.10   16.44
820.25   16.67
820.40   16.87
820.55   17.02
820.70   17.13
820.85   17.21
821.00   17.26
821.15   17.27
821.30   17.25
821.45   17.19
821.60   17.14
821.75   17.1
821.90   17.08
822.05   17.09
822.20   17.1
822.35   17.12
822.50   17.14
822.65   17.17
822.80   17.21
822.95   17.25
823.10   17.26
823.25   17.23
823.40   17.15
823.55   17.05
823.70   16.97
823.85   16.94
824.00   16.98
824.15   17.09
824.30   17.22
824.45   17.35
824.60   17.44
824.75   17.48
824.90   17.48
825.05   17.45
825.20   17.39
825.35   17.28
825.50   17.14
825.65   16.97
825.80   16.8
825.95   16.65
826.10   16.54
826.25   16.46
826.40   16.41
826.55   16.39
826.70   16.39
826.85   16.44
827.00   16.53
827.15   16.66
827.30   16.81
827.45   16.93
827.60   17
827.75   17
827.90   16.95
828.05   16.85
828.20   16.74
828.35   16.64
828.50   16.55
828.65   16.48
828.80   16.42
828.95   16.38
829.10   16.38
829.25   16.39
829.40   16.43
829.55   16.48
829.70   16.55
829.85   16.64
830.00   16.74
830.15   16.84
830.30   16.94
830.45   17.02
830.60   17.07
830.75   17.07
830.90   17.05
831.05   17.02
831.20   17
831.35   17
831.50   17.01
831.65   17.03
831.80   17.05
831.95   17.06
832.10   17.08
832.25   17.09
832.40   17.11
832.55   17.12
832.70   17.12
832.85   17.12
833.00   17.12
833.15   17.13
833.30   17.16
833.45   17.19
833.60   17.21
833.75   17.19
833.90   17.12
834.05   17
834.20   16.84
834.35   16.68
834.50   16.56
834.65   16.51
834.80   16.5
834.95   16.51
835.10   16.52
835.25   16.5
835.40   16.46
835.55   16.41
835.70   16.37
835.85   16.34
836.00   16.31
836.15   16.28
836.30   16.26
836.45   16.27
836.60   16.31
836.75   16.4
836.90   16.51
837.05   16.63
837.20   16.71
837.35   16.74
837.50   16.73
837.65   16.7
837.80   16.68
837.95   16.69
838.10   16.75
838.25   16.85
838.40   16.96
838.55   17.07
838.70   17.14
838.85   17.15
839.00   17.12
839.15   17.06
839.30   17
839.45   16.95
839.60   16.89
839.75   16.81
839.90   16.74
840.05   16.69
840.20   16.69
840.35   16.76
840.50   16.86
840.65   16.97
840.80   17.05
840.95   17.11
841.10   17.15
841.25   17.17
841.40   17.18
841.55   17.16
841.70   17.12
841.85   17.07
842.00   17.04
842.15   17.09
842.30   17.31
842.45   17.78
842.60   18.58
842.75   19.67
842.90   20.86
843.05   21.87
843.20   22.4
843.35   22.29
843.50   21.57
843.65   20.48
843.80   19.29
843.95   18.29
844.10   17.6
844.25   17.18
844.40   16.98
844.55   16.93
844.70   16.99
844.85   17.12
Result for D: 6.03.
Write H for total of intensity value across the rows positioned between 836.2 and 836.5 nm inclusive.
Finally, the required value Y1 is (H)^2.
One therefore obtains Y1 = 1058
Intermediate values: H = 32.5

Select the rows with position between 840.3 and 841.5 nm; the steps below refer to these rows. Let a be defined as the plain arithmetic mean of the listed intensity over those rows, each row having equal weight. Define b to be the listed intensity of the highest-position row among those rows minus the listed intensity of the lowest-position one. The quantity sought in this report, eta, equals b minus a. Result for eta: -16.6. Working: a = 17.0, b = 0.4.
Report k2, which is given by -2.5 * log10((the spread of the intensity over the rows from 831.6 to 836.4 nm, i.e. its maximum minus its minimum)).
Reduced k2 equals 0.1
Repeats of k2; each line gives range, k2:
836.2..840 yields 0.1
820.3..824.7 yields 0.6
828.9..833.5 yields 0.2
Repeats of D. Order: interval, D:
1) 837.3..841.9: 5.90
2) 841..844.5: 5.37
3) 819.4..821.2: 6.00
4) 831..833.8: 5.85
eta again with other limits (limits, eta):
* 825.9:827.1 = -16.6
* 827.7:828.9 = -17.3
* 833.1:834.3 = -17.4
